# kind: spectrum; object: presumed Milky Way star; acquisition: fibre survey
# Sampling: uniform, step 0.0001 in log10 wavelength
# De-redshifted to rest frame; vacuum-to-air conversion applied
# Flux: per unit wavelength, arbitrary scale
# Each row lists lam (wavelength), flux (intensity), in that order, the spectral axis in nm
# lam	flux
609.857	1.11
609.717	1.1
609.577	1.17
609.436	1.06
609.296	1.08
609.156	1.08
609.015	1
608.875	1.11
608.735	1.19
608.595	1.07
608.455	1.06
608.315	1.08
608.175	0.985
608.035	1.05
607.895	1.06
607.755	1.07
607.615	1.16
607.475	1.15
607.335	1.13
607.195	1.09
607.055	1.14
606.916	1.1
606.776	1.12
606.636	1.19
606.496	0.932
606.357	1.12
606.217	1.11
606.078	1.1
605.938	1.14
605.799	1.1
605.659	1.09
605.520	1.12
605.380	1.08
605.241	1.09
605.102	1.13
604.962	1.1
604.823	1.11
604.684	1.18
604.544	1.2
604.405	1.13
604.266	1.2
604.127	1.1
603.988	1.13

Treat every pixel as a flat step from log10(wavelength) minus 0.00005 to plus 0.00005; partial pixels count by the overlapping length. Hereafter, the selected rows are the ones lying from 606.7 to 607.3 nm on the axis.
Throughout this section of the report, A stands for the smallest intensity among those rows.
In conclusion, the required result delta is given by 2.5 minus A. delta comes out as 1.41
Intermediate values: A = 1.09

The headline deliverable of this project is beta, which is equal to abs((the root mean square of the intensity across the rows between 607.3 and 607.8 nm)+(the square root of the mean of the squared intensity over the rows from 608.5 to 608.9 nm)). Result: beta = 2.25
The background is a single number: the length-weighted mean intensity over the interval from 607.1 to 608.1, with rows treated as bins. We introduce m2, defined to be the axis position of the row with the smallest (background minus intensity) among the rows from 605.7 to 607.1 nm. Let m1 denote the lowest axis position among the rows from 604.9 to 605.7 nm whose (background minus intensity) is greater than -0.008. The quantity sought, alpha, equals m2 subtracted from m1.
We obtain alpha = -1.67 nm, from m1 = 604.962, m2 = 606.636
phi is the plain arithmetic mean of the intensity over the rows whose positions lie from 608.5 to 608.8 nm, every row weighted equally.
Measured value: 1.13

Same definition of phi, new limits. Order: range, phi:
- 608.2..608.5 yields 1.07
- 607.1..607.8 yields 1.12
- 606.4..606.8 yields 1.08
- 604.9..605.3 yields 1.11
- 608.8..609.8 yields 1.09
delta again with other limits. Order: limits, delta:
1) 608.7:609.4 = 1.50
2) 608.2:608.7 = 1.44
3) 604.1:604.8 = 1.40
